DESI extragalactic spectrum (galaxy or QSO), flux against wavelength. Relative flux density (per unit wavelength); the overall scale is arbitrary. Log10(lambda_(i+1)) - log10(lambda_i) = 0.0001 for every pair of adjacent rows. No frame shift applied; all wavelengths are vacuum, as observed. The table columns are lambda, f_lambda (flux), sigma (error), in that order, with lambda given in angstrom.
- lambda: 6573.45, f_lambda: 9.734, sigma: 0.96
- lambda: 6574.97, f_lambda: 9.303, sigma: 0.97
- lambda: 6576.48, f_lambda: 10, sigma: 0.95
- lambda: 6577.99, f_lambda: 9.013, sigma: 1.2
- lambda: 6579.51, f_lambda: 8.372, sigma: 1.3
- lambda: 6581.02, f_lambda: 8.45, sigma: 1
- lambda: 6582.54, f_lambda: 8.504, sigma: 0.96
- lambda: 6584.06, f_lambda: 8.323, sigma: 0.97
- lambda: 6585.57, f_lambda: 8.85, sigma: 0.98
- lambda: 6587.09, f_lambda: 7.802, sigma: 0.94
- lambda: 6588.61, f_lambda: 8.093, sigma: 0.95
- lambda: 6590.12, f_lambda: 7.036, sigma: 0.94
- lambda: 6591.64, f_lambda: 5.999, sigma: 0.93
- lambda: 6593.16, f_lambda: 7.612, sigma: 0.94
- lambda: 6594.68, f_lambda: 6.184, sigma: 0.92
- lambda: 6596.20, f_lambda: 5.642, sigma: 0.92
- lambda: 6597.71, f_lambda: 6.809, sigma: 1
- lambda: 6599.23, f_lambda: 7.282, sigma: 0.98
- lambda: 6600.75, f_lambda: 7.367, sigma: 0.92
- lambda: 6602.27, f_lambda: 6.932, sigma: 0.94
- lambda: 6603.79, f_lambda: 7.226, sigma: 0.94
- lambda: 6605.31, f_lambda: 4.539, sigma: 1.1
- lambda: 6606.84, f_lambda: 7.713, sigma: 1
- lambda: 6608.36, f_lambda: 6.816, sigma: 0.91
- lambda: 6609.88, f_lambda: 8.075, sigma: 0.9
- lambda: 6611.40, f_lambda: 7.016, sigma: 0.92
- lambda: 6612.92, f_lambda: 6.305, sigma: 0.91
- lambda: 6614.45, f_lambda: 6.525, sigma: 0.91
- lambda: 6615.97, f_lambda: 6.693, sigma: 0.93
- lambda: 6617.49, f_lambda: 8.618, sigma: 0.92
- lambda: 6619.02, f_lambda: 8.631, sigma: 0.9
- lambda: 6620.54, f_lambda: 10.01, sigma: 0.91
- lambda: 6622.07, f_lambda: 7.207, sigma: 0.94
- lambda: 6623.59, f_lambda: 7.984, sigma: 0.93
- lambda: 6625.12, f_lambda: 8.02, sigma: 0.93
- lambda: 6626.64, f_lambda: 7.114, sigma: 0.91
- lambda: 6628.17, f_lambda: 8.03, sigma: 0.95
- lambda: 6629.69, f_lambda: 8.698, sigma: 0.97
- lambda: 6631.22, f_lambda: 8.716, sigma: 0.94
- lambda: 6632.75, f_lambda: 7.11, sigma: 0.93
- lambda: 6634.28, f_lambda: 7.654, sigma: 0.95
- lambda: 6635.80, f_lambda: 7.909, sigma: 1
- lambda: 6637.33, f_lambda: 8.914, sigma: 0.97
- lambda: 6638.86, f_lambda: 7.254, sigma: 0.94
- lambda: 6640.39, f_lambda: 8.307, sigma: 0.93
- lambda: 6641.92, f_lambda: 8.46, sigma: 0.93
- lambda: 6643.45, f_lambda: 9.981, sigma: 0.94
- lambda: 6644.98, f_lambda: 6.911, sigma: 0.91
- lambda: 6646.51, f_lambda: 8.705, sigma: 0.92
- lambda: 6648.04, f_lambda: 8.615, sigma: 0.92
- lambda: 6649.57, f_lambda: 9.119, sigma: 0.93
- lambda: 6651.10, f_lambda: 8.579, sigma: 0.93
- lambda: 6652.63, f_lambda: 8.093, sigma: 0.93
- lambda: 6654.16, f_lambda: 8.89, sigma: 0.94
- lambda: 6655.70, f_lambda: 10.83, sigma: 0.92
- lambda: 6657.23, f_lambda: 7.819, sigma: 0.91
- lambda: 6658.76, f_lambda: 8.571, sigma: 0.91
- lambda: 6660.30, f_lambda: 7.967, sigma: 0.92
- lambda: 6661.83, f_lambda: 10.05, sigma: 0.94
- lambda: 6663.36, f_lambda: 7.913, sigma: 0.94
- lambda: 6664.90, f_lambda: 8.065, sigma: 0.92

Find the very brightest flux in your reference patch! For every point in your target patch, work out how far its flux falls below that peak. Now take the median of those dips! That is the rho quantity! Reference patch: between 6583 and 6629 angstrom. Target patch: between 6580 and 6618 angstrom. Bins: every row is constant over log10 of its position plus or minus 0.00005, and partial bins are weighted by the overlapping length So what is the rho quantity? 2.8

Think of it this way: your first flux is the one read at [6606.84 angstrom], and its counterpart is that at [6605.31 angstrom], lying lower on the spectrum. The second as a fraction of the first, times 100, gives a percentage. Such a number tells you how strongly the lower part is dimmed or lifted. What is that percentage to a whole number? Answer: 59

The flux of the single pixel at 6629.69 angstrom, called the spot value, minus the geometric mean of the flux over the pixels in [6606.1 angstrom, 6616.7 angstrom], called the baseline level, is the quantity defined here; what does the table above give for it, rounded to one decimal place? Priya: 1.7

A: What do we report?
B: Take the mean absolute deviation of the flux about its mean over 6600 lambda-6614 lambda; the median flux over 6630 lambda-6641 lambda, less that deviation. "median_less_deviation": 7.2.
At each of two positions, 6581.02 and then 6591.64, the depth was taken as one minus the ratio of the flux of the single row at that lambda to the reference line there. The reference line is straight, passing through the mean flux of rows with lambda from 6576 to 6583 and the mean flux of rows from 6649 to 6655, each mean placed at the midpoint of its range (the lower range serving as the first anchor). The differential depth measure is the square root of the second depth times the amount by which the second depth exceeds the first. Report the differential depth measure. 0.297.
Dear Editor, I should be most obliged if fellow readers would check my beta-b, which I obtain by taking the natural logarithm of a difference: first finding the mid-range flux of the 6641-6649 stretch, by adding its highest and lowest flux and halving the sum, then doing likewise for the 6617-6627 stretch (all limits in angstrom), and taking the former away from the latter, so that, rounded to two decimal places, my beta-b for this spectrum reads -2.15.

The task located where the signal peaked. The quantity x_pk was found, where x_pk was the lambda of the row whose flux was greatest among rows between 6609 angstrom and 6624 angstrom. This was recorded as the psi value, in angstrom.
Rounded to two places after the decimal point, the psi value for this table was 6620.54 angstrom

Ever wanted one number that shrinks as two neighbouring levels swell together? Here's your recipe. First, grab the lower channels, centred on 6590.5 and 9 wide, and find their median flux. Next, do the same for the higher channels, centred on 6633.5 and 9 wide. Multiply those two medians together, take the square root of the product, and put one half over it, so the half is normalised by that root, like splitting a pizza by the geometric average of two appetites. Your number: 0.0641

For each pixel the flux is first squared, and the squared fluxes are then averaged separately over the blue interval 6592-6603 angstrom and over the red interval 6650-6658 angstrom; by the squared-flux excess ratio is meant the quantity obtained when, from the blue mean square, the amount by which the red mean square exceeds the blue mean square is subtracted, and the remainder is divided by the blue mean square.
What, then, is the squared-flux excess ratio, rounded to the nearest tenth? 0.3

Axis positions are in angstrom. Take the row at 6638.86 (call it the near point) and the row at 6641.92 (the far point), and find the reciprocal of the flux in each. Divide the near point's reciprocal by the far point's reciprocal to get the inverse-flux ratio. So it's 1.17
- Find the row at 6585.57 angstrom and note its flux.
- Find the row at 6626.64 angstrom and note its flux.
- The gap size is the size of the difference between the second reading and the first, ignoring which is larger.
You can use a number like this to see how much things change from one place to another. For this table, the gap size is 1.7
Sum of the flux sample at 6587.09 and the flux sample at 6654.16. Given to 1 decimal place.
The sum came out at 16.7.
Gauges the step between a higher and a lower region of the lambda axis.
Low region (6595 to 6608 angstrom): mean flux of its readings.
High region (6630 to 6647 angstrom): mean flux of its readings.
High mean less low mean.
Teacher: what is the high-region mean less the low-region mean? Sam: 1.5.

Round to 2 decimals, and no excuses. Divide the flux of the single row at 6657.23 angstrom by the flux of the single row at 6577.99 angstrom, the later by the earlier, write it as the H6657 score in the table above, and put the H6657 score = 0.87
